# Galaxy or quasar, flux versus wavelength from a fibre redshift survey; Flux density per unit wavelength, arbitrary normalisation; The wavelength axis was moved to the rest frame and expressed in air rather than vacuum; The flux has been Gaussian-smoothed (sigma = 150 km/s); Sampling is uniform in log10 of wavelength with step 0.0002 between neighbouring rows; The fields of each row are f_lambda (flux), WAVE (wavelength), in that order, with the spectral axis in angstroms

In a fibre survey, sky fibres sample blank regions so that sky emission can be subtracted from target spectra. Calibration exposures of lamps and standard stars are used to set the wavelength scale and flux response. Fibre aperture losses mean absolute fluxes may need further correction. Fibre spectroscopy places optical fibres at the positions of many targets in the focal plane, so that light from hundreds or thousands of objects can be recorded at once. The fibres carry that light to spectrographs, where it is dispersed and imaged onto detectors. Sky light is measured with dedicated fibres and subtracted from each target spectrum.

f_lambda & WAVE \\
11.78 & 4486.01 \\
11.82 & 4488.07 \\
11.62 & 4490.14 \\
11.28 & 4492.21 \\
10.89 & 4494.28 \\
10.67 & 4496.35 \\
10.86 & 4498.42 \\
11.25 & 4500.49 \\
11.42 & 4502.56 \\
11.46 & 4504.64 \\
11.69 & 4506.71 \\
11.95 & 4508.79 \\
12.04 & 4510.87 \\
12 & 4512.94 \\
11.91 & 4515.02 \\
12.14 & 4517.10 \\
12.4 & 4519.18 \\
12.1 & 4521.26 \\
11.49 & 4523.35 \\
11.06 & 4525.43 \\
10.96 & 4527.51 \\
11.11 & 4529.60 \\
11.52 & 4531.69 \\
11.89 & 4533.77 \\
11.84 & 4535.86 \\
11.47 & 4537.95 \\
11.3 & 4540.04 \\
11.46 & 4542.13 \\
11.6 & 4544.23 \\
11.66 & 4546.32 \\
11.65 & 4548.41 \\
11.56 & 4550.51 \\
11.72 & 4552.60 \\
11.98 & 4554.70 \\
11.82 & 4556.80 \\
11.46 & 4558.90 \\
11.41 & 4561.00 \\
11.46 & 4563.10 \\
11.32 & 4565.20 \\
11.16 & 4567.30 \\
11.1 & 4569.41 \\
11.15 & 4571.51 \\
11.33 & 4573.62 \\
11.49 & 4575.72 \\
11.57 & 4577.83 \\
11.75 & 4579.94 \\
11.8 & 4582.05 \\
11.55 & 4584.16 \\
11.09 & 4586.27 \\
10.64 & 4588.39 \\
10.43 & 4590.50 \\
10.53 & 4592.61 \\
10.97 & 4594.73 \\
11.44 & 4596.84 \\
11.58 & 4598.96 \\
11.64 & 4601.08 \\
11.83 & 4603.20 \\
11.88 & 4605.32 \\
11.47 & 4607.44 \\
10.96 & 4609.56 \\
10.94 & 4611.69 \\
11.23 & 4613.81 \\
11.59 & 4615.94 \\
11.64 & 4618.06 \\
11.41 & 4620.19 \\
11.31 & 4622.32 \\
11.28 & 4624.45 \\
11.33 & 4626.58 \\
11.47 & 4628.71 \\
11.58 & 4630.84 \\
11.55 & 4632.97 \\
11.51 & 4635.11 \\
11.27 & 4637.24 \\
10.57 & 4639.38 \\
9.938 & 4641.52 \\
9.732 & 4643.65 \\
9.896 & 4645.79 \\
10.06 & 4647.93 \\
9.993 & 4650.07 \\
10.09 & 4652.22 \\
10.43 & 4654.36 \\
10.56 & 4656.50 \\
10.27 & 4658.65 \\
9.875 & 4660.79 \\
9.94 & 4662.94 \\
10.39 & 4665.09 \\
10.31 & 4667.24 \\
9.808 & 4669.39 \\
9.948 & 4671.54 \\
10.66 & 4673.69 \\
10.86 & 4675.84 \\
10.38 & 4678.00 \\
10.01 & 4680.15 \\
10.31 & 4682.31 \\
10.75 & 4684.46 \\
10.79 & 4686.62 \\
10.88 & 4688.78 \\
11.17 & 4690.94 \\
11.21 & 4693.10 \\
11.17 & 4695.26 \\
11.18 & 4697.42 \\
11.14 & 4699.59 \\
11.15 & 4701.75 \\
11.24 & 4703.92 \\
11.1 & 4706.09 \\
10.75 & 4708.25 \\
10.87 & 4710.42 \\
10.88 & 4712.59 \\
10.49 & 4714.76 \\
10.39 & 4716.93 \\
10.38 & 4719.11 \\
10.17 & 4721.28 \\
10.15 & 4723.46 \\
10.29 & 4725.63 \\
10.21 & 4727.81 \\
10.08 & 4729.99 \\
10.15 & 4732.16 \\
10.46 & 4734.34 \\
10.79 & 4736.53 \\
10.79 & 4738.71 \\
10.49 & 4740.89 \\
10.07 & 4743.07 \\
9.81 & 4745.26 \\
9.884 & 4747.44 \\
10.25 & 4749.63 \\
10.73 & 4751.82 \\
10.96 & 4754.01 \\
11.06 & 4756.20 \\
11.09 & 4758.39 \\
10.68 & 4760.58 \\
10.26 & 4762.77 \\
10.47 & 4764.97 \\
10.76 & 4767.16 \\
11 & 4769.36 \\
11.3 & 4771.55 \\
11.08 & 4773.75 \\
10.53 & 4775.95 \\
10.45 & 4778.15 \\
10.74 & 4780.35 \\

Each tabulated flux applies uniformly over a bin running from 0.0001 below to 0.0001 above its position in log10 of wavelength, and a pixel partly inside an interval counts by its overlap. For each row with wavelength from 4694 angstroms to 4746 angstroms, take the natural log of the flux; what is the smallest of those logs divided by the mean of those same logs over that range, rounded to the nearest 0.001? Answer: 0.968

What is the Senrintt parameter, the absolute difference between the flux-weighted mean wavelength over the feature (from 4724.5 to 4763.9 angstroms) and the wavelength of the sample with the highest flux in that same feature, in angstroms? 14.0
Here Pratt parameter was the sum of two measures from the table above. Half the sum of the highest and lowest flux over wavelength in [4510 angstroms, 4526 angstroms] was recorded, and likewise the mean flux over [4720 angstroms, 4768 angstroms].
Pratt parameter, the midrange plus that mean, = 22.2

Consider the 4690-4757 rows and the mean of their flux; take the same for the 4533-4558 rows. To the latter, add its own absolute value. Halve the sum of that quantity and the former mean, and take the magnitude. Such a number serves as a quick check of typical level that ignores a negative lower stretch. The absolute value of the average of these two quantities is 17.0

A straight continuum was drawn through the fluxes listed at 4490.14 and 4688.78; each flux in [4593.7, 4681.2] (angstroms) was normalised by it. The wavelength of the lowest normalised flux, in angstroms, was 4643.65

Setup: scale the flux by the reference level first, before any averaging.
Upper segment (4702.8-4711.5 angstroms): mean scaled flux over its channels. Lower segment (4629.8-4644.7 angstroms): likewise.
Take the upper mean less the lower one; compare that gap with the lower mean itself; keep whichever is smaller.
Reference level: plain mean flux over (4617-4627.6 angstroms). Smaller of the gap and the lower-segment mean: 0.01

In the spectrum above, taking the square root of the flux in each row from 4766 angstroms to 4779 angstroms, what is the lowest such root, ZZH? 3.23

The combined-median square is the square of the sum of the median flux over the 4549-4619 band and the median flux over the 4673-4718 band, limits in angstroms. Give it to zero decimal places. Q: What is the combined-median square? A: 499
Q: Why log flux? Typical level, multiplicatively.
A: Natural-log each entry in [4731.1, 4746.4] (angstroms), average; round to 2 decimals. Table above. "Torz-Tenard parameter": 2.34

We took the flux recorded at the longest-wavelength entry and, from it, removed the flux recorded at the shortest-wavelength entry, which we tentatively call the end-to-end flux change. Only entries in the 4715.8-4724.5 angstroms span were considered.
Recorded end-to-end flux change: -0.24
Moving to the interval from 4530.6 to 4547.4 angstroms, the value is 0.14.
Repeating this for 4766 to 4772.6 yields 0.54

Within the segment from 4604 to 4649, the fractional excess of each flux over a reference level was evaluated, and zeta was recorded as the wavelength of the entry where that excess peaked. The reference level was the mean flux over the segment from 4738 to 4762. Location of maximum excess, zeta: 4605.32 angstroms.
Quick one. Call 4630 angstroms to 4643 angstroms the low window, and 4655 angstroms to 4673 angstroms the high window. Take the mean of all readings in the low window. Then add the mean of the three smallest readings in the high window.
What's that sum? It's 20.9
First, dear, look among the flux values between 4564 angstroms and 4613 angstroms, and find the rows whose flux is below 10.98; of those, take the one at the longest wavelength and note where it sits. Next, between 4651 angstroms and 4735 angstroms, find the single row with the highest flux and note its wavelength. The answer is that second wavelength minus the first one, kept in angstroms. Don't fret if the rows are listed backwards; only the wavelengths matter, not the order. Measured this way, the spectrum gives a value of 92.2 angstroms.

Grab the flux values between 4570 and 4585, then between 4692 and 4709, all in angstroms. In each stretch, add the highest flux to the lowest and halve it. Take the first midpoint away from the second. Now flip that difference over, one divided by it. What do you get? -2.1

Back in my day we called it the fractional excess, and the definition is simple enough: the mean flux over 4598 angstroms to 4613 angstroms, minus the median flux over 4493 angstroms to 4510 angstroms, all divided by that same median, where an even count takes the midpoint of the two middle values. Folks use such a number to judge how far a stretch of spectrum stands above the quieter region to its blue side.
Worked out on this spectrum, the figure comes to 0.012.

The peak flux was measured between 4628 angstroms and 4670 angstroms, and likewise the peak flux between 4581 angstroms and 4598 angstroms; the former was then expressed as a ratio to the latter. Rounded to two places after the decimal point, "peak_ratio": 0.98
